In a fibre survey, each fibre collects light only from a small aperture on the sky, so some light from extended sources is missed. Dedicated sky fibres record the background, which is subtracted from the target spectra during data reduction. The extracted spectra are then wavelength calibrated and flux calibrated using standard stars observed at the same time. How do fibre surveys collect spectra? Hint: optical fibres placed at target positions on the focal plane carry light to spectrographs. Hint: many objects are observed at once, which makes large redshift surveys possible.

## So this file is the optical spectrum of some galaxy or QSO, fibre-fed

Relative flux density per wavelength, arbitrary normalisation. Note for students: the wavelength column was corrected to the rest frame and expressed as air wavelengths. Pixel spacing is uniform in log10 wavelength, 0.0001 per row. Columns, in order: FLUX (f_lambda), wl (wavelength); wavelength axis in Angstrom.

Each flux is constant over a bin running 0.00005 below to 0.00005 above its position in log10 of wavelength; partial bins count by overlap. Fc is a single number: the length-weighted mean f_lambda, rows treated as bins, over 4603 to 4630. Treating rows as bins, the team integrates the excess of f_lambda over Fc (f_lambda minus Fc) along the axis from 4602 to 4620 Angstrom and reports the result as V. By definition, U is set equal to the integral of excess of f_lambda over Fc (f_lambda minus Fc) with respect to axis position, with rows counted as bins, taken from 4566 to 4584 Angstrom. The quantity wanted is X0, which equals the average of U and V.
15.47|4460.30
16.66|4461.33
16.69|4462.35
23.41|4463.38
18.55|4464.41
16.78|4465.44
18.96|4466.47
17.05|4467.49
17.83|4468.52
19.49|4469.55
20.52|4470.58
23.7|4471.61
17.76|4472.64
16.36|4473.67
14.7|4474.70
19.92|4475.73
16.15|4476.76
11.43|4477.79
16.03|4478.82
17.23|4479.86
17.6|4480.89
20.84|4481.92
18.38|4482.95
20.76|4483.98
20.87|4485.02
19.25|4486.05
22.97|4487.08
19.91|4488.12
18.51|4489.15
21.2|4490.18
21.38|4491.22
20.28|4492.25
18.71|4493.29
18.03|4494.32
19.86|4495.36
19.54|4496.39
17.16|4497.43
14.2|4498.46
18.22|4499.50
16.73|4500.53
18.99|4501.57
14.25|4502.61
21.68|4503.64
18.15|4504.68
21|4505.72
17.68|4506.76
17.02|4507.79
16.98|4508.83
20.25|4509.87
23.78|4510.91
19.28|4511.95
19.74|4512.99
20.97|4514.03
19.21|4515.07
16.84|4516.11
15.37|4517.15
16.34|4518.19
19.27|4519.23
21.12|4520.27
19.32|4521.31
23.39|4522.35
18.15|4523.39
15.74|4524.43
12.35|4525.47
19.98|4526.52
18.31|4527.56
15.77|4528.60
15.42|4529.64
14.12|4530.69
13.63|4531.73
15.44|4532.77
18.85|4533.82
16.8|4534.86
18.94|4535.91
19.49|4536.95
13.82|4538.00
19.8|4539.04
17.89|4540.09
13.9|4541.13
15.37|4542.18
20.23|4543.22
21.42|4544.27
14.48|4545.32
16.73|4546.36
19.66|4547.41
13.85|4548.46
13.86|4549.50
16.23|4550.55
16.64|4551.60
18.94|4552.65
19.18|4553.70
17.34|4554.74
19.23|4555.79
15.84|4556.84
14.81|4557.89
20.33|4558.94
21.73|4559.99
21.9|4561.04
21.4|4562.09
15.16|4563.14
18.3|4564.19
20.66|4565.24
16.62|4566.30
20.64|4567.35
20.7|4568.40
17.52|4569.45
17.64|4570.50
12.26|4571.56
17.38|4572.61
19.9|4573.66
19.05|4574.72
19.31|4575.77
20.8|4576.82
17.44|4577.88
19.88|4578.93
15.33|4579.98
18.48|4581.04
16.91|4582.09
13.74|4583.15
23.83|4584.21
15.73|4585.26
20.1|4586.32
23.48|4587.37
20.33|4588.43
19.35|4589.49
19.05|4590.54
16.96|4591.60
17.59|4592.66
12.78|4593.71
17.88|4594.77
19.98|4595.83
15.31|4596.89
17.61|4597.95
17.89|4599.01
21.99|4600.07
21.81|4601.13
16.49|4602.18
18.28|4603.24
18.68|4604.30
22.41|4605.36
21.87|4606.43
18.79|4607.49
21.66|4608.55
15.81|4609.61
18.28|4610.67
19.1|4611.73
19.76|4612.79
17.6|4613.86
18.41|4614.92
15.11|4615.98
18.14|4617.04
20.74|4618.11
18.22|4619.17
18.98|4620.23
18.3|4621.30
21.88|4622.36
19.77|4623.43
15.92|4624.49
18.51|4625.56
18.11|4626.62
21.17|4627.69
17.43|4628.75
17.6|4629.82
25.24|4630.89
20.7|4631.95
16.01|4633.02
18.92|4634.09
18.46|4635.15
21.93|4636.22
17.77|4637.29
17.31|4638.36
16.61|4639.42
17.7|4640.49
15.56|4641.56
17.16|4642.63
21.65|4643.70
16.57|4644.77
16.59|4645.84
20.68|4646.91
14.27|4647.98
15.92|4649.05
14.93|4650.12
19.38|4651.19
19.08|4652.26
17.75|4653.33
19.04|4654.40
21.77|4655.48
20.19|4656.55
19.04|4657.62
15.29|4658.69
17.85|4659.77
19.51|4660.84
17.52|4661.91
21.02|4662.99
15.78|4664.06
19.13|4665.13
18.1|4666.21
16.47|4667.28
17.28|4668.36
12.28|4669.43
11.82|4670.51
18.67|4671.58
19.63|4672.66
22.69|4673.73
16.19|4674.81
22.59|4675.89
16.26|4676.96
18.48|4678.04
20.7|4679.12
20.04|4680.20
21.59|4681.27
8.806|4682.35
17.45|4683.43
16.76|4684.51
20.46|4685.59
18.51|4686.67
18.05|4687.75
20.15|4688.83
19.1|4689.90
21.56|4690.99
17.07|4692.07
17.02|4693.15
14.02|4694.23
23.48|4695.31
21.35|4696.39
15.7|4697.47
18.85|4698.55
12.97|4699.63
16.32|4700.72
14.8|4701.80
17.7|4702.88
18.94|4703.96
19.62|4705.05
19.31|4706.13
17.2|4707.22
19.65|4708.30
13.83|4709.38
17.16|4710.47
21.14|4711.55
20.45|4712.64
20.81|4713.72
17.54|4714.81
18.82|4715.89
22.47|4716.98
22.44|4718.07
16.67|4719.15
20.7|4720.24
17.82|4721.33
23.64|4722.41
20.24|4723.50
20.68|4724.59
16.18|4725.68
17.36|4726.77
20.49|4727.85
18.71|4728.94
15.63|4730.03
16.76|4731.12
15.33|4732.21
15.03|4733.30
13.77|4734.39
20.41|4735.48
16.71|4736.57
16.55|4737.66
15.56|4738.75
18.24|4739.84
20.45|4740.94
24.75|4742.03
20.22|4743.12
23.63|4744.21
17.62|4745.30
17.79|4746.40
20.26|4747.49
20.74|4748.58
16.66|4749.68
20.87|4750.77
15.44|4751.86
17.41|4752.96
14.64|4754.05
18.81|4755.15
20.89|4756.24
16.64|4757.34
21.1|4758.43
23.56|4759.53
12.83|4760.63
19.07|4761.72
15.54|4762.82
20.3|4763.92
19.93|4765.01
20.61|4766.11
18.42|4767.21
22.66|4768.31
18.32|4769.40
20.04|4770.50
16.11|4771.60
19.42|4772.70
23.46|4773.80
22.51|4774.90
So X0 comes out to -9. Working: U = -16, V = -1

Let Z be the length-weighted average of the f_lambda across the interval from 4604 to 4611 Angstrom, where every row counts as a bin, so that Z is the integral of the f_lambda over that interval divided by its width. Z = 19.7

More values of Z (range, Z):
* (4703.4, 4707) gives 19.1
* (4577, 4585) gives 18.0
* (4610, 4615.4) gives 18.6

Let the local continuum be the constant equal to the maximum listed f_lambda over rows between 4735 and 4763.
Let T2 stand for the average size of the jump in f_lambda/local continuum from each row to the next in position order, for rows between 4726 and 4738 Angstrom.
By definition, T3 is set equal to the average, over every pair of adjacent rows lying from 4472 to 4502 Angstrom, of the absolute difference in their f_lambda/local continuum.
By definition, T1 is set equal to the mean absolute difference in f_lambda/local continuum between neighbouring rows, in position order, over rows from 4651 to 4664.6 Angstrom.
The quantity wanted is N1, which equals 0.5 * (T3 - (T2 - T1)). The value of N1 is 0.045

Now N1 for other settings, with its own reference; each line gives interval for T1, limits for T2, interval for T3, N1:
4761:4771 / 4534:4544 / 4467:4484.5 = 0.043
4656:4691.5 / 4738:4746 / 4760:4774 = 0.053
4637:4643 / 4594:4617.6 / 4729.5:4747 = 0.028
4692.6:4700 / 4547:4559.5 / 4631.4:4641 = 0.098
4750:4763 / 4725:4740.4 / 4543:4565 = 0.096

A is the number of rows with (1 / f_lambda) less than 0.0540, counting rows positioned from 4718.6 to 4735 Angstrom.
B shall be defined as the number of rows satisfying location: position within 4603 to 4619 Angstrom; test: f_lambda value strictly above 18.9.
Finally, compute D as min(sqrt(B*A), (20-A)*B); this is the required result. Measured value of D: 6.0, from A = 6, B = 6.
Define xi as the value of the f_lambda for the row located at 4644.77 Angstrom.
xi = 16.57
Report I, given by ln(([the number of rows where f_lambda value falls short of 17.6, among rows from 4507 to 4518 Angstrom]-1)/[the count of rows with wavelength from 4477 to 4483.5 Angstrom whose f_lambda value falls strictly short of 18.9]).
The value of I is -0.51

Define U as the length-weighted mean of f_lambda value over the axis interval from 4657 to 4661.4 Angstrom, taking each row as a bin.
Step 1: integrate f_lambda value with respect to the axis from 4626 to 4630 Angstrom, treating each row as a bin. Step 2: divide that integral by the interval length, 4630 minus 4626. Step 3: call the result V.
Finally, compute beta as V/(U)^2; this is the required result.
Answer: 0.0578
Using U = 18.0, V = 18.7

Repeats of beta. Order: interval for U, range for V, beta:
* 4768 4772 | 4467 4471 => 0.0505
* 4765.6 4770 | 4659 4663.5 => 0.0468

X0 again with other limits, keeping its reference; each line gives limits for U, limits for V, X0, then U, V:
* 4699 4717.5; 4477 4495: -6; -13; 2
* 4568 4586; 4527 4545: -25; -16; -34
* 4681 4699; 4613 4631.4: -6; -13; 0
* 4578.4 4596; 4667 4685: -17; -11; -24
